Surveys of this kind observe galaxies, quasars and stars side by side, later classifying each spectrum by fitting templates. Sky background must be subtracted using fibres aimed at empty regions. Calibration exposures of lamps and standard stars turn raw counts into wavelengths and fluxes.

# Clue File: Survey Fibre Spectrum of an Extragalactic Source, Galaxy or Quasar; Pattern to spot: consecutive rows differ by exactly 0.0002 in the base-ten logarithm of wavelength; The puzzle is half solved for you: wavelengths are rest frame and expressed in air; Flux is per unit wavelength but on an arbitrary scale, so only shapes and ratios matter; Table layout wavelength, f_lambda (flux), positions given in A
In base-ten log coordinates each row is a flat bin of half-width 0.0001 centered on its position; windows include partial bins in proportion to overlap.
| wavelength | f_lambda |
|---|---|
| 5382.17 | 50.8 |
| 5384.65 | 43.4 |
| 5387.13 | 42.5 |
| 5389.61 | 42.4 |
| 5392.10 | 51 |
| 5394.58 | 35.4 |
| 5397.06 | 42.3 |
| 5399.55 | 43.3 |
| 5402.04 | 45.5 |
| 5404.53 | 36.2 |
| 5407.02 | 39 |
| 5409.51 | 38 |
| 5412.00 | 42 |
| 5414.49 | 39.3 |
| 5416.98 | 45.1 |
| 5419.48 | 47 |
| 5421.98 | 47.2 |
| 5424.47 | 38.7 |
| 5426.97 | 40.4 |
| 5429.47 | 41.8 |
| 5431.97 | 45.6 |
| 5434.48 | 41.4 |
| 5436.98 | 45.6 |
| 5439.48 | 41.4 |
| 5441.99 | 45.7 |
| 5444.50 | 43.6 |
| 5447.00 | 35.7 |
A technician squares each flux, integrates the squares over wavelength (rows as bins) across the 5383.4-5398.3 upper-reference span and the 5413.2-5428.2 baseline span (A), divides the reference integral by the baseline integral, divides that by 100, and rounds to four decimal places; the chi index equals 0.0099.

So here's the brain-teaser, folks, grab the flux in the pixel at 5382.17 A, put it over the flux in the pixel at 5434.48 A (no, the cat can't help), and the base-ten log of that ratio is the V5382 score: 0.089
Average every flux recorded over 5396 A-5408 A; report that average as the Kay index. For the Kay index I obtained 41.3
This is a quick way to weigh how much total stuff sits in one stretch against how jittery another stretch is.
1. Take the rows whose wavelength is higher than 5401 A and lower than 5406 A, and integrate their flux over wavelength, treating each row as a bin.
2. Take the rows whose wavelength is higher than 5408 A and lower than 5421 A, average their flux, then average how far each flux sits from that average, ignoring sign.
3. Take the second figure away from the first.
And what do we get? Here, 200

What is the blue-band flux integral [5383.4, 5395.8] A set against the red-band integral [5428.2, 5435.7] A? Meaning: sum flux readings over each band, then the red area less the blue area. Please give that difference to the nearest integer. -211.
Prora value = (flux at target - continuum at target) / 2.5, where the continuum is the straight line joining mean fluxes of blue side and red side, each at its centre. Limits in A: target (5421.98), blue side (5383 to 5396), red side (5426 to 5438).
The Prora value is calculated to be 1.7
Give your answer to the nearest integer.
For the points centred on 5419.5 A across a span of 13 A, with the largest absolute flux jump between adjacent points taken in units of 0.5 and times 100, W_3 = 1700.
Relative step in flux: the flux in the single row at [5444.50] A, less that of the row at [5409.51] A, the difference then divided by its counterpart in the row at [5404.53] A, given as 0.15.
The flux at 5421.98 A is 47.2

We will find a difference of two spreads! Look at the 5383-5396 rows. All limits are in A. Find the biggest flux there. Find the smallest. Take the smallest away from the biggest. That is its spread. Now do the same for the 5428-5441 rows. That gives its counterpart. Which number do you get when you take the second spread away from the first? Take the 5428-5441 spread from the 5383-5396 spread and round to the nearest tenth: 11.4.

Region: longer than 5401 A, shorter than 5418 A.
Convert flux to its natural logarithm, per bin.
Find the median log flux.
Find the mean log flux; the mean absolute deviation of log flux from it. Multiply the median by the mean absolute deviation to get 0.266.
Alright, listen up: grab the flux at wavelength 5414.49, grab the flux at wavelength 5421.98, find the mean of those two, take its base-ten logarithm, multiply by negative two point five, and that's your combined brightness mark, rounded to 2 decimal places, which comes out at -4.09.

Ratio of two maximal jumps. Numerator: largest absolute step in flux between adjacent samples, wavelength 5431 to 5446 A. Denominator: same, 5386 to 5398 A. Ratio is 0.28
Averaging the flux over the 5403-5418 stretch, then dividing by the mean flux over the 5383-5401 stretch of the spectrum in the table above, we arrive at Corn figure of 0.93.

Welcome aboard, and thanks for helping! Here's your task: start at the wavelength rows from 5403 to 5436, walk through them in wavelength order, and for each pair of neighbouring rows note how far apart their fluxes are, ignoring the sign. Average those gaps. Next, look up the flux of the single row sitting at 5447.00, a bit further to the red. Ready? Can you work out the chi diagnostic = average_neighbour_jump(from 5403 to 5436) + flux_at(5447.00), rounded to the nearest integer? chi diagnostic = 39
